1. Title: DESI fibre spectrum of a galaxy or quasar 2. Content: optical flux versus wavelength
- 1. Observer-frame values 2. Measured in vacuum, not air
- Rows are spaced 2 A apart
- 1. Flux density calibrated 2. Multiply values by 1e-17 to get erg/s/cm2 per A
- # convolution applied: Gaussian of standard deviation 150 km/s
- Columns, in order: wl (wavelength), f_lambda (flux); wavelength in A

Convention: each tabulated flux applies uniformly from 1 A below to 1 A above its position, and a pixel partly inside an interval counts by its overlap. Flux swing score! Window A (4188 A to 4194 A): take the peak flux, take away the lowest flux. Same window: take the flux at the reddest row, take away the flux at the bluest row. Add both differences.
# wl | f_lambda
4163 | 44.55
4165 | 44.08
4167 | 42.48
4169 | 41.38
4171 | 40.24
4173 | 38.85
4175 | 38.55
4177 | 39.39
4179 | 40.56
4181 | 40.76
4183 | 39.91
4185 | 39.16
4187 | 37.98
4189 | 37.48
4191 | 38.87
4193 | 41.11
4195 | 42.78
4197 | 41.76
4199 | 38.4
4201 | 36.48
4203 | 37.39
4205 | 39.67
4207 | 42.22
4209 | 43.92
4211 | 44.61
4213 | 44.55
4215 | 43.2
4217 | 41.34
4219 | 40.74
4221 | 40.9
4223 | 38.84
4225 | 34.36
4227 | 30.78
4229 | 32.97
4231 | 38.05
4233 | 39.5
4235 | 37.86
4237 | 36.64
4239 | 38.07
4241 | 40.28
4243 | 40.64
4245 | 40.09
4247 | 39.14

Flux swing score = 7.3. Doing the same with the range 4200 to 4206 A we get 6.4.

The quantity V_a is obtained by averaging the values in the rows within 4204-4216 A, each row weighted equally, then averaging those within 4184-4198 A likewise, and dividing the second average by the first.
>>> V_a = 0.93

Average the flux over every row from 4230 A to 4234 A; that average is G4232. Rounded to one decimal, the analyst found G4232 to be 38.8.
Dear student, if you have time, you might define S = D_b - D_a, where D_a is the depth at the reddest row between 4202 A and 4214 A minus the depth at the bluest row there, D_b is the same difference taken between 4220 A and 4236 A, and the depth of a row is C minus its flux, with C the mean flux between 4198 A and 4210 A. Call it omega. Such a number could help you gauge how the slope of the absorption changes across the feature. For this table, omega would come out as 10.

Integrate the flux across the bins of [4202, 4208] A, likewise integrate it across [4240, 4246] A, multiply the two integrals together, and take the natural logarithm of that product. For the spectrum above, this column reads 11.0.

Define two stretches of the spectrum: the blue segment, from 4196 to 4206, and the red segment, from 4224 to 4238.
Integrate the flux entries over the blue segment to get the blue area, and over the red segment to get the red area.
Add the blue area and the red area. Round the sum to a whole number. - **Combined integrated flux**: 888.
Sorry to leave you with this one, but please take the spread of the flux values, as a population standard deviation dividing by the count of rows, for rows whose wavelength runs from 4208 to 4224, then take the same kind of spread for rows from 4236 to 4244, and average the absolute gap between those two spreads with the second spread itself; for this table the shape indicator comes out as 0.99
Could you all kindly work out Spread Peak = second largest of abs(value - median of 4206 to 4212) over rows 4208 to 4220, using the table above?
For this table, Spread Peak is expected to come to 2.6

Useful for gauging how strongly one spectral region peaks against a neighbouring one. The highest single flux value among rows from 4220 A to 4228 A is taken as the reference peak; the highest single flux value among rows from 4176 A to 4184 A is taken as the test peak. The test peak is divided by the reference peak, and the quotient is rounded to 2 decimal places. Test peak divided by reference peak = 1.00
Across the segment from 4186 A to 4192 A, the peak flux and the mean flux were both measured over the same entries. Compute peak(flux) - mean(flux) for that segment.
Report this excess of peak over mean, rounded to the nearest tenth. 0.8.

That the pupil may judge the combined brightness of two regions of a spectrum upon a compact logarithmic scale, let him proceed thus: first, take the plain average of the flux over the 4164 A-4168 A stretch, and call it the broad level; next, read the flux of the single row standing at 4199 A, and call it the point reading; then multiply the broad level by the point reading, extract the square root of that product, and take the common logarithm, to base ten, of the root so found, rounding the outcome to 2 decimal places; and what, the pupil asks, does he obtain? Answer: 1.61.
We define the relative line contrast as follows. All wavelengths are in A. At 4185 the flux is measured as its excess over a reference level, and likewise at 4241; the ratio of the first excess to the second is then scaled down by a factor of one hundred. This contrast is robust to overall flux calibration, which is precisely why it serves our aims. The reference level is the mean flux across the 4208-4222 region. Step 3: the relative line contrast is 0.015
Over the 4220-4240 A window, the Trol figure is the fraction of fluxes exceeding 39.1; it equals 0.2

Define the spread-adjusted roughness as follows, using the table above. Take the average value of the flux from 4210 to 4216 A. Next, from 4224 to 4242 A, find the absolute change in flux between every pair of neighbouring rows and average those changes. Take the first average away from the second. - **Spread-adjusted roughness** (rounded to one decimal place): -41.8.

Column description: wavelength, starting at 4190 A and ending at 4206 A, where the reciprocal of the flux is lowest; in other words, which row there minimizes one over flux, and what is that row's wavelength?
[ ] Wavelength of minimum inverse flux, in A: 4195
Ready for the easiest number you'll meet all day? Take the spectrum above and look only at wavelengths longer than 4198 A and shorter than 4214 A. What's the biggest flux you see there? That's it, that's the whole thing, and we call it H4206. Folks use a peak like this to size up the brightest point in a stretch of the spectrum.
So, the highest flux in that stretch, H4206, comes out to 44.61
